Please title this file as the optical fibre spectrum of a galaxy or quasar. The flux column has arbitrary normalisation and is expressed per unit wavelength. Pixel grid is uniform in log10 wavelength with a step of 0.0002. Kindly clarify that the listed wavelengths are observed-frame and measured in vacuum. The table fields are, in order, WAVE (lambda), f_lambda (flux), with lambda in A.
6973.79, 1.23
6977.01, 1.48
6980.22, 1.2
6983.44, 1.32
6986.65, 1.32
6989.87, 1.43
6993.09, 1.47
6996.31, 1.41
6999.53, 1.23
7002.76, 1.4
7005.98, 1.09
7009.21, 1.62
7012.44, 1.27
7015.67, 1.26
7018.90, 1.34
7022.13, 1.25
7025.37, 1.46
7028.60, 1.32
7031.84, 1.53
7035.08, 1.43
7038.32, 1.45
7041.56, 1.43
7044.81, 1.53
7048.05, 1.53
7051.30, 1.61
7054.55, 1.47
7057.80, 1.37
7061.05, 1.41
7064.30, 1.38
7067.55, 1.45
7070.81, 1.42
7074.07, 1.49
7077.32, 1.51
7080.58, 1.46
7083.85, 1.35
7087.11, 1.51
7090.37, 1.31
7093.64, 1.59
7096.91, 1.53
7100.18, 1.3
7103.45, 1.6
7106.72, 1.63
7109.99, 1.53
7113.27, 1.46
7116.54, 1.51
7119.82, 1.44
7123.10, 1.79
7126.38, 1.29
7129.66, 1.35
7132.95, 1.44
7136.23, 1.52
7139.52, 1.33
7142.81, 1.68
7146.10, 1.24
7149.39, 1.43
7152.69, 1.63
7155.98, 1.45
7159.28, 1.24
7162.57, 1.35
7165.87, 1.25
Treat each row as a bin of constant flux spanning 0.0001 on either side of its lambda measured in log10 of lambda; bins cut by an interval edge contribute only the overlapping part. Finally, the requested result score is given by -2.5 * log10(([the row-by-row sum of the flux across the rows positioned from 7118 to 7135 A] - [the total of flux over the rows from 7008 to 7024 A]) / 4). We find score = 2.12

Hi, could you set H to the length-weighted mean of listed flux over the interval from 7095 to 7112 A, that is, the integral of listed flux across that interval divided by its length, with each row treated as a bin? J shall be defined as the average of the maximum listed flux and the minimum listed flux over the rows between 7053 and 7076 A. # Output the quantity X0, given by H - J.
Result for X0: 0.09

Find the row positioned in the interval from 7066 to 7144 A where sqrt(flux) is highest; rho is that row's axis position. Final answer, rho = 7123.10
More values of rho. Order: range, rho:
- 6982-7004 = 6993.09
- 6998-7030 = 7009.21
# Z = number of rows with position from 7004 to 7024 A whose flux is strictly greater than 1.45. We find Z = 1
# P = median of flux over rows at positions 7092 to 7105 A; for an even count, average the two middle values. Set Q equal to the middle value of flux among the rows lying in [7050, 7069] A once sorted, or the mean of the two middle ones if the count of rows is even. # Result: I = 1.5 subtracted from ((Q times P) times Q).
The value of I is 1.7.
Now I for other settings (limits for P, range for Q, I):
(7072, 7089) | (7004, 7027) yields 0.9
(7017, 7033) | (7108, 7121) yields 1.5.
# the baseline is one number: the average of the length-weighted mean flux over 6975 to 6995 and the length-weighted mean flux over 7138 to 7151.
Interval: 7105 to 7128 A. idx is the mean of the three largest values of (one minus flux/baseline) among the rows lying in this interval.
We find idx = -0.002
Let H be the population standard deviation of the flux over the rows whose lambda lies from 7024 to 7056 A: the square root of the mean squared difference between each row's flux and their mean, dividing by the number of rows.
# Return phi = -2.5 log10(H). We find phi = 2.81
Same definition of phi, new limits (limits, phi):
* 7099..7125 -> 2.16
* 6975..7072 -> 2.32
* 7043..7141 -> 2.40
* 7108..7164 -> 2.09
